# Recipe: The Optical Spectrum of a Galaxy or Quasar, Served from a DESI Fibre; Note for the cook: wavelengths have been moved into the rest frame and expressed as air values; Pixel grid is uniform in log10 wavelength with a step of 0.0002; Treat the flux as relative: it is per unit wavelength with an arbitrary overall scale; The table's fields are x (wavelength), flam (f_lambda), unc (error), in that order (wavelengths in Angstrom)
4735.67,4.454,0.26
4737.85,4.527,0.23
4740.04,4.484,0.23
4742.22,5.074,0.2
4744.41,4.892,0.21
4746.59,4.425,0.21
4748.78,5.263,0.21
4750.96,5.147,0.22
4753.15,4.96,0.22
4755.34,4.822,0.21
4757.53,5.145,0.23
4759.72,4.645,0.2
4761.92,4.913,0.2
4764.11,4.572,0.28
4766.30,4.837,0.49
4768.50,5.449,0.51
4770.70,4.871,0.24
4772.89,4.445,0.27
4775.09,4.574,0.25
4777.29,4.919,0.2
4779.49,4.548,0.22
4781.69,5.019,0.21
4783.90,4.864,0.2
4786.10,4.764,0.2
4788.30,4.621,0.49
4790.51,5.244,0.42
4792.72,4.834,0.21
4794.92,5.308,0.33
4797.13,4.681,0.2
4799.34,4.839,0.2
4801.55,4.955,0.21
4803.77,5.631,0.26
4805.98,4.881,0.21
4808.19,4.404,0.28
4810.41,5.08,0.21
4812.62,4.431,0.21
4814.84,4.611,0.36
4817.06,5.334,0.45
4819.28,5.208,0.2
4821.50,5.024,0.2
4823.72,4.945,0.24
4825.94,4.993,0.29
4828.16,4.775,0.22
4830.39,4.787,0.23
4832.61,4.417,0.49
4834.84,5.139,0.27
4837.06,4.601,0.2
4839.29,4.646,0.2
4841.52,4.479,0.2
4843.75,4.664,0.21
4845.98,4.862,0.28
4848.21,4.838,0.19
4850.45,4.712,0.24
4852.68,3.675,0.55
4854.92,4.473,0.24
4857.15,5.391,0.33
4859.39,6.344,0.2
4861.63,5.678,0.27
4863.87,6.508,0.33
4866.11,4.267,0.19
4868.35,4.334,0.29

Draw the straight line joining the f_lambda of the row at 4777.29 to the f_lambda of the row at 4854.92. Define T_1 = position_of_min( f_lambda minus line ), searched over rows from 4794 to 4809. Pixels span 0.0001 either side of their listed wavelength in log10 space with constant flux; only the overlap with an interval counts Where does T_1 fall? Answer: 4808.19 Angstrom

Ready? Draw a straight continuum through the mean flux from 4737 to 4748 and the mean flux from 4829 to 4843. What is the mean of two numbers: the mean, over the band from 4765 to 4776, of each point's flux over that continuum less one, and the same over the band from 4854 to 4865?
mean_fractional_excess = 0.12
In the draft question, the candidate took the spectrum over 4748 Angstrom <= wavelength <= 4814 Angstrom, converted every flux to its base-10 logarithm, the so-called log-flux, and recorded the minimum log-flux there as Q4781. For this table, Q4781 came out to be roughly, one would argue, 0.644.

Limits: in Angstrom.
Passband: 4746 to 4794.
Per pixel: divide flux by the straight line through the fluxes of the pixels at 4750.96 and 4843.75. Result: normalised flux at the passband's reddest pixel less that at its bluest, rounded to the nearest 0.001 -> 0.125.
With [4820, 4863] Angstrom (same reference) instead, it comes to 0.191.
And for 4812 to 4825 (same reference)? 0.119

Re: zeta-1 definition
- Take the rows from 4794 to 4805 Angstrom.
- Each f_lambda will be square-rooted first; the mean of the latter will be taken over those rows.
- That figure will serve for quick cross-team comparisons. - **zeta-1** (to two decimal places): 2.25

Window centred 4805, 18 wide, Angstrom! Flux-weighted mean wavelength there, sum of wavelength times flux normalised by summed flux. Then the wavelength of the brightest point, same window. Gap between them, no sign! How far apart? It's 1.0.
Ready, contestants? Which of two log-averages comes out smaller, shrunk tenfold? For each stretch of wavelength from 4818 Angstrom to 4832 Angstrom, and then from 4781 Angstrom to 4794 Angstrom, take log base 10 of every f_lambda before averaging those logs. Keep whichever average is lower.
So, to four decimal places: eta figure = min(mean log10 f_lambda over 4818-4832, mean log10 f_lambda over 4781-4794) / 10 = 0.0689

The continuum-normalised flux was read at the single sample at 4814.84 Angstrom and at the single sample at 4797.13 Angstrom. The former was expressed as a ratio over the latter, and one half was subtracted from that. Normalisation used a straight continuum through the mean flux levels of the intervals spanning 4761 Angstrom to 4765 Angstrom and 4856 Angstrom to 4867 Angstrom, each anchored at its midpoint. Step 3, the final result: 0.45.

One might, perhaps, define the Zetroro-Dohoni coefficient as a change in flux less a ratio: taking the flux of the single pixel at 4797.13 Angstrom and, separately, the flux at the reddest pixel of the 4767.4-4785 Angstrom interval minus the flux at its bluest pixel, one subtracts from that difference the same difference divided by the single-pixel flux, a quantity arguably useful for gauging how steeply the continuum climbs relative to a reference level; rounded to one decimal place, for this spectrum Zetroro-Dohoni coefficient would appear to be -0.5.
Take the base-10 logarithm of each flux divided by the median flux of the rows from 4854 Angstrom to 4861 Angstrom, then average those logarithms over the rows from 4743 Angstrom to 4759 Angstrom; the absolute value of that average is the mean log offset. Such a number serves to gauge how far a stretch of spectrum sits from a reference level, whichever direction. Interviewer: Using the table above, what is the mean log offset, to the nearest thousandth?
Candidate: 0.038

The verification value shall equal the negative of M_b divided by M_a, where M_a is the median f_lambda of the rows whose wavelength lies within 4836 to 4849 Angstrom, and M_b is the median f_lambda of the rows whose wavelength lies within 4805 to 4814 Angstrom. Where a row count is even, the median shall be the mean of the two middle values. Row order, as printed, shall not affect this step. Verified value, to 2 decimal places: -1.00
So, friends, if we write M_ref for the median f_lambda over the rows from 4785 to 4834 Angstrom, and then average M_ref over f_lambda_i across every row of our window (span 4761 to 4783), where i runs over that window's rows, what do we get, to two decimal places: 1.01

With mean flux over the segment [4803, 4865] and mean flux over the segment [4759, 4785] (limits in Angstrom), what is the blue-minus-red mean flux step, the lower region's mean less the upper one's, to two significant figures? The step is -0.14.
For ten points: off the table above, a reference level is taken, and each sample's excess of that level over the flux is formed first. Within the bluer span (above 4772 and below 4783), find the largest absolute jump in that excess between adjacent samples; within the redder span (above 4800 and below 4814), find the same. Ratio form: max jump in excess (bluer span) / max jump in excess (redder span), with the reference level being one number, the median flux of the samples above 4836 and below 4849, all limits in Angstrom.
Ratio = 0.63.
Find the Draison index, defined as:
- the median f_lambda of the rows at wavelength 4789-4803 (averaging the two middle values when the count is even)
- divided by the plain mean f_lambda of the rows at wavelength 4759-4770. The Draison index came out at 1.00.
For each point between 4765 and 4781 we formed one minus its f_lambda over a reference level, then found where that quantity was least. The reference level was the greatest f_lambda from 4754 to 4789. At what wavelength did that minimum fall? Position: 4768.50 Angstrom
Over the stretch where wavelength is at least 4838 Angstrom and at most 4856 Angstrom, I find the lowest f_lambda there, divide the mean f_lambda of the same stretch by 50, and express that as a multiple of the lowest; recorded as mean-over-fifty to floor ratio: 0.0247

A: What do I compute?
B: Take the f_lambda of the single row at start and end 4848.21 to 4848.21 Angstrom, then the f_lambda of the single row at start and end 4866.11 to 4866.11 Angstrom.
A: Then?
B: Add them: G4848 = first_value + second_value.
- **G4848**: 9.1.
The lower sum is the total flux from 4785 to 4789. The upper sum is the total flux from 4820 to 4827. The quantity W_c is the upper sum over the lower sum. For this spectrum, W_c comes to 1.6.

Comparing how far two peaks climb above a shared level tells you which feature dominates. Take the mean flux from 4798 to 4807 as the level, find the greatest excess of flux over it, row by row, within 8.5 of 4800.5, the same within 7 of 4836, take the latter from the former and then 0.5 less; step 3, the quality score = 0.0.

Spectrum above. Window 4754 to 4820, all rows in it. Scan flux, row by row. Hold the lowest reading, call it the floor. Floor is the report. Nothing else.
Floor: 4.404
